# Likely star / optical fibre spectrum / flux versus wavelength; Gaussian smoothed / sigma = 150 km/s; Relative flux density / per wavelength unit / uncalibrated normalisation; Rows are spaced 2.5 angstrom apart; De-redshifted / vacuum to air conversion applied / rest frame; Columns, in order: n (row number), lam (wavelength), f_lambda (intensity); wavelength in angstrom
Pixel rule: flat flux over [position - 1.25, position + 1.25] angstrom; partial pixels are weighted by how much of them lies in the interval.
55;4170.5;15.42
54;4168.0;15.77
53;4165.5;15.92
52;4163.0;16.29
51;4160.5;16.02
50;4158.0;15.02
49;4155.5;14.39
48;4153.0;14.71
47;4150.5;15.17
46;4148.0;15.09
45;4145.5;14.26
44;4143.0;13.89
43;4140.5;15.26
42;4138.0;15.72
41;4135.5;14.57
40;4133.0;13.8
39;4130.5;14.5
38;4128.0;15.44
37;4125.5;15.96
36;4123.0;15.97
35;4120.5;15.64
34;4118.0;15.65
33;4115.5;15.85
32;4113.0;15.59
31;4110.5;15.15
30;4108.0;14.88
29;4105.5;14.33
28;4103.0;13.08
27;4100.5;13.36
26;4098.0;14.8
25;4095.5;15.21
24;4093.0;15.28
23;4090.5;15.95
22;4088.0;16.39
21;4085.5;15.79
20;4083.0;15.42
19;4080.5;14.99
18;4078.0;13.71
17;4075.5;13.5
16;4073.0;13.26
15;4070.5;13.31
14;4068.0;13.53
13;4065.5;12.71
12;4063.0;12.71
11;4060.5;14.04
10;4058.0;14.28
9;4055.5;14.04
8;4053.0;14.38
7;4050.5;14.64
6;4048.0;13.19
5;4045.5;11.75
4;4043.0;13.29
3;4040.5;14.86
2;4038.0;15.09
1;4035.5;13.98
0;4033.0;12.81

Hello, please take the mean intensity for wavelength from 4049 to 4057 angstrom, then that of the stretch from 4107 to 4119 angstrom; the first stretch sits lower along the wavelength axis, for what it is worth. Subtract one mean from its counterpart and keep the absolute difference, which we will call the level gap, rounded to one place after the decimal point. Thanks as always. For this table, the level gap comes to 1.1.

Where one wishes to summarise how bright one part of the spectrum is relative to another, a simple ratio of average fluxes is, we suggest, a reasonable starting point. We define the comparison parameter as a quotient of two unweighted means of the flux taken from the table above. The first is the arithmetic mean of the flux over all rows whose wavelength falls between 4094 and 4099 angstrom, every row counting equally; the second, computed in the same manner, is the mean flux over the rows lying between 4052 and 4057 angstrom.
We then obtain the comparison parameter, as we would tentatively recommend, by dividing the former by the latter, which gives 1.06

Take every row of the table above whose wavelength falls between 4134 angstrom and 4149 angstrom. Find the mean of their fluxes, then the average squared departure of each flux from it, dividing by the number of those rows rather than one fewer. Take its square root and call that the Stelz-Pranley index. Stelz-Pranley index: 0.62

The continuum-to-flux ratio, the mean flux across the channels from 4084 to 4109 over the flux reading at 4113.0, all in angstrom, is 0.96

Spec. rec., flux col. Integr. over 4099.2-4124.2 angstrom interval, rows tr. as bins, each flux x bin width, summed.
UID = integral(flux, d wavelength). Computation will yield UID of 374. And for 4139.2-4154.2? 221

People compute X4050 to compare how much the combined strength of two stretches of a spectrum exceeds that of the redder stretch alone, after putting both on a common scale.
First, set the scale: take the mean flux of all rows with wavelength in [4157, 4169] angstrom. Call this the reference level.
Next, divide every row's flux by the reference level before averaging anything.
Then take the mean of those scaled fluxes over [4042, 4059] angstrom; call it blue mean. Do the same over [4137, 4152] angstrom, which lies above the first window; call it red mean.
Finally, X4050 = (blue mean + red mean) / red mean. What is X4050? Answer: 1.92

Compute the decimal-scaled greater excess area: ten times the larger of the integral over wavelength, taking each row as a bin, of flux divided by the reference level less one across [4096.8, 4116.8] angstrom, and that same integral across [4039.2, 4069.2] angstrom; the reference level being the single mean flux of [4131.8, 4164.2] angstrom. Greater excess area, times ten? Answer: -4.1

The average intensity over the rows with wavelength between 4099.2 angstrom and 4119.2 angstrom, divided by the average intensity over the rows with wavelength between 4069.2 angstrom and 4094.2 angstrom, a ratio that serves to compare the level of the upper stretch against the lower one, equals 1.00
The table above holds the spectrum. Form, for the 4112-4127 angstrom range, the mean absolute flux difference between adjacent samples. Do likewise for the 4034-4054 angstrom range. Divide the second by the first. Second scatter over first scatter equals 6.7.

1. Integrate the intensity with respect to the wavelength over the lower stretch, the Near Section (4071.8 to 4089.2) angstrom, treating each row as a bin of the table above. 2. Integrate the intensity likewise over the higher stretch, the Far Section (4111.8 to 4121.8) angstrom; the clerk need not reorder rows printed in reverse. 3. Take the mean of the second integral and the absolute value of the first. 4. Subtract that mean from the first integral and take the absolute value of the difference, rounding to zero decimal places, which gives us 50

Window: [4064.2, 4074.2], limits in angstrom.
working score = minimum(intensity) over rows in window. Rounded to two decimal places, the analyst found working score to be 12.71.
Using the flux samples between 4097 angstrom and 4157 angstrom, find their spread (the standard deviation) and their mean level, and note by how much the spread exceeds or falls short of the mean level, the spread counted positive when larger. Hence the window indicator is -14.1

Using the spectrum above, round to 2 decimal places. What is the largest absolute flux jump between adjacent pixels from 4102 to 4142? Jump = 1.25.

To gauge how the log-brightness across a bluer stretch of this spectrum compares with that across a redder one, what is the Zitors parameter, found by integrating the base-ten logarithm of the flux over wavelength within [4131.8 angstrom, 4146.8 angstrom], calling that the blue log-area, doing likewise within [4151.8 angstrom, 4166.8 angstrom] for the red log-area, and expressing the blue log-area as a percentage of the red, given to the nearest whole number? 98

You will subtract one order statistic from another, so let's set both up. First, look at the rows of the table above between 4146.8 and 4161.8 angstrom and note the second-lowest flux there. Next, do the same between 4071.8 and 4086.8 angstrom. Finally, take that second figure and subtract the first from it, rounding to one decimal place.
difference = -1.2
